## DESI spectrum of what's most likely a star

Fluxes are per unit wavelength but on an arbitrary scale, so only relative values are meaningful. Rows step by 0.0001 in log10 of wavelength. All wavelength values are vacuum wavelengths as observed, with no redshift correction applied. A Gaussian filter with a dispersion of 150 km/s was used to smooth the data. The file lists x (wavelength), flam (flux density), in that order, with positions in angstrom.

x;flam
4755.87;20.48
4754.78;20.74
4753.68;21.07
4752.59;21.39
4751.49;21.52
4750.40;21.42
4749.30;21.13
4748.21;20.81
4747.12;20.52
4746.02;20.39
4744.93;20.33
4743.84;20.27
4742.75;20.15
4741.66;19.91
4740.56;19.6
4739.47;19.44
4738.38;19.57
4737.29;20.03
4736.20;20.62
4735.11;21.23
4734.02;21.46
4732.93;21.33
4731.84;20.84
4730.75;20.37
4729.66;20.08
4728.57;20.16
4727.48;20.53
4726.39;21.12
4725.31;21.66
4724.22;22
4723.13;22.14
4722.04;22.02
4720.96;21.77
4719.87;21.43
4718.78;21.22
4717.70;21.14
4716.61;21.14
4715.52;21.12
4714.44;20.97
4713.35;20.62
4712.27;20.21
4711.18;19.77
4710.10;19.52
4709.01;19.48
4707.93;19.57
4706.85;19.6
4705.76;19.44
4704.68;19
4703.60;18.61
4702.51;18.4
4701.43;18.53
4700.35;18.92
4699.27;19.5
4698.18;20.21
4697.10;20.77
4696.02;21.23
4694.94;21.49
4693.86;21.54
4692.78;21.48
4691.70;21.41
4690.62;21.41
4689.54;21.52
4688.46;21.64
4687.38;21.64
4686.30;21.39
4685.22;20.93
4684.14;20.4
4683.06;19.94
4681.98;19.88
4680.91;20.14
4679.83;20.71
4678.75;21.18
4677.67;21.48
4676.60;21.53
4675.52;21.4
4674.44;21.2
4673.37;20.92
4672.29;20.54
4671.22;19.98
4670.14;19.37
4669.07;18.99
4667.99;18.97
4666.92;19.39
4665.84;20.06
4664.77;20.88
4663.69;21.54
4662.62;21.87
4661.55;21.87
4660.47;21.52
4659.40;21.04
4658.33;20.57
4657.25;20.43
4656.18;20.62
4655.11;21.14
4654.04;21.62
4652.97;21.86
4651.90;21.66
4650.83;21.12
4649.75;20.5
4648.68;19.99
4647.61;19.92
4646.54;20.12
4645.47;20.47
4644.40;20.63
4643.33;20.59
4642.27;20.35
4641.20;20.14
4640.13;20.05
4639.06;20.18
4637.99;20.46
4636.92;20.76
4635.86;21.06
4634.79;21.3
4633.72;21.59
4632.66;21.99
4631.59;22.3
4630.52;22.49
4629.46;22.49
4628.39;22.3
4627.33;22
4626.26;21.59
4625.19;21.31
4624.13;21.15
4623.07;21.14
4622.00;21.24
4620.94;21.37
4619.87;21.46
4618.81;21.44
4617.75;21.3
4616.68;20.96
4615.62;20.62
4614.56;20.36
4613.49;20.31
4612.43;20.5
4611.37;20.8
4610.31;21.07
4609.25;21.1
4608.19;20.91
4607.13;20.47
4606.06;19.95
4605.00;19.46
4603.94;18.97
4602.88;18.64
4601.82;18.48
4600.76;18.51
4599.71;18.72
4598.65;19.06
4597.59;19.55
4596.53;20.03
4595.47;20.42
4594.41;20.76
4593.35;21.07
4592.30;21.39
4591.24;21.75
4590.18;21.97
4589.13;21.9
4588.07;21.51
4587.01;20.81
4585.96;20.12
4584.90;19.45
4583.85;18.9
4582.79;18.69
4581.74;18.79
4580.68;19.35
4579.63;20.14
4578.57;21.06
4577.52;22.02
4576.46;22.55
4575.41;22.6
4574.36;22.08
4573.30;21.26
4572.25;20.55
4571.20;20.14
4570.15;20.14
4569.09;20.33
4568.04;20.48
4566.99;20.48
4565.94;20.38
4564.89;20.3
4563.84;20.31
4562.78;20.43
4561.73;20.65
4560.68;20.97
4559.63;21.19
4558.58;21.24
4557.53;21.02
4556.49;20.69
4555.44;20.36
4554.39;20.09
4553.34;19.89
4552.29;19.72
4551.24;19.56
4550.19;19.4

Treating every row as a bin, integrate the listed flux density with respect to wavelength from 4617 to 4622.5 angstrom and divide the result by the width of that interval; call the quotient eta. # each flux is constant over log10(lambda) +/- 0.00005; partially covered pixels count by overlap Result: 21.3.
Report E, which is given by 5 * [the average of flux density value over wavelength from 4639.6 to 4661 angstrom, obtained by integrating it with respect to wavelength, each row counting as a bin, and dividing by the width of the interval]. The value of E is 104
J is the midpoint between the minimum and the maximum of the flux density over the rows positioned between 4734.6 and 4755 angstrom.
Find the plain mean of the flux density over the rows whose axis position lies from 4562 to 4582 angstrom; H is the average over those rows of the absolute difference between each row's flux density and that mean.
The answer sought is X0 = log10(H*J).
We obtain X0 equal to 1.20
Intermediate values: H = 0.77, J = 20.5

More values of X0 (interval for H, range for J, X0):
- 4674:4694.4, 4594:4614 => 0.98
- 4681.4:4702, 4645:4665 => 1.23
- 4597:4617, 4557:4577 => 1.25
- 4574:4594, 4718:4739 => 1.36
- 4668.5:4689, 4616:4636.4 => 1.16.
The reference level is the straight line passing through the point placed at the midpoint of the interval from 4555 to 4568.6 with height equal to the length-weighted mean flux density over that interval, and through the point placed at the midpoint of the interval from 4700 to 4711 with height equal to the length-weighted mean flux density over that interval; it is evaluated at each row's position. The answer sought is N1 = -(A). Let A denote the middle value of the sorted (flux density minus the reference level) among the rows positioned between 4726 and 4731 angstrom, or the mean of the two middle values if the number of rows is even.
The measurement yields -1.5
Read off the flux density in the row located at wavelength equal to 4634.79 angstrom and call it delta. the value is 21.3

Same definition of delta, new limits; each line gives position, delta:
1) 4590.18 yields 21.97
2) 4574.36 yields 22.08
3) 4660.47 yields 21.52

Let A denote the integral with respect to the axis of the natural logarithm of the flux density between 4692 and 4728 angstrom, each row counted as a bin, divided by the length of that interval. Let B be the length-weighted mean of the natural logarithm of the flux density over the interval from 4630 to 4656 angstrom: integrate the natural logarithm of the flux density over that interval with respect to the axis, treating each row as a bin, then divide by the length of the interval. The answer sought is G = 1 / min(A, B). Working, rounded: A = 3.02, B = 3.04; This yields 0.331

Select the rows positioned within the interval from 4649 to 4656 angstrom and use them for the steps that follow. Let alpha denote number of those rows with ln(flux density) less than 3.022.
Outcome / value 1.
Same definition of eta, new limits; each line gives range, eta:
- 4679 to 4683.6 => 20.2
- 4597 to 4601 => 19.0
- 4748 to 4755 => 21.2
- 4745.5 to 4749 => 20.6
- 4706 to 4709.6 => 19.5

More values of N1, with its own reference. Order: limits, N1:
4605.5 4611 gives -0.7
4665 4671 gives 0.2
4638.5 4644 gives -0.3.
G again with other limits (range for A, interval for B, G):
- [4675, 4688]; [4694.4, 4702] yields 0.333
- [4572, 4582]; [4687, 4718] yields 0.332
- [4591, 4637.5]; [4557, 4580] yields 0.330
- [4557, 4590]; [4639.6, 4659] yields 0.330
